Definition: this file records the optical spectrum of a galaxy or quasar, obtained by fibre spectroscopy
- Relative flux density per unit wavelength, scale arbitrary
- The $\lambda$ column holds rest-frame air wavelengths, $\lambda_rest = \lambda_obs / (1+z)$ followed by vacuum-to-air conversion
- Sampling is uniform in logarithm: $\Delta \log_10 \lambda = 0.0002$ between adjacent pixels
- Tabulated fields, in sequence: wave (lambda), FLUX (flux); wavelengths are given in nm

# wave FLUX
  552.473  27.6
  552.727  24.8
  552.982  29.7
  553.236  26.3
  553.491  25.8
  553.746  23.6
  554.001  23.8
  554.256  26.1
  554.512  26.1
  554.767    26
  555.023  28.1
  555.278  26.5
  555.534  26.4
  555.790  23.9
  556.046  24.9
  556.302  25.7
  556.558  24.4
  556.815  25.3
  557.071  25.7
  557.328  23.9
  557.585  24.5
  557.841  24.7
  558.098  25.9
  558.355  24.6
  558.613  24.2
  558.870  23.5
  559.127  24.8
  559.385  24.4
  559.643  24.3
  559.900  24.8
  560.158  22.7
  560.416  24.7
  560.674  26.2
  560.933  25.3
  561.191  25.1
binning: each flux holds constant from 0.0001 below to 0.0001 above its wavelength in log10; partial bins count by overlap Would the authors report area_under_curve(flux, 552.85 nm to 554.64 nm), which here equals 46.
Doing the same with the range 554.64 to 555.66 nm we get 27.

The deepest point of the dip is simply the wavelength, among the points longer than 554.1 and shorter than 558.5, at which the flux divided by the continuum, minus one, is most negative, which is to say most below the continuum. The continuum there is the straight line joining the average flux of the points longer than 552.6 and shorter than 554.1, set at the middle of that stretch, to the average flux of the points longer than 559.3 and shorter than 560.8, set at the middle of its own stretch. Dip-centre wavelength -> 555.790 nm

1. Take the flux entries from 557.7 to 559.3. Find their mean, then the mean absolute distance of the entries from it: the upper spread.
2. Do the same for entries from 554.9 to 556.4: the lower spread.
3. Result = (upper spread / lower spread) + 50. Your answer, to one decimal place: 50.5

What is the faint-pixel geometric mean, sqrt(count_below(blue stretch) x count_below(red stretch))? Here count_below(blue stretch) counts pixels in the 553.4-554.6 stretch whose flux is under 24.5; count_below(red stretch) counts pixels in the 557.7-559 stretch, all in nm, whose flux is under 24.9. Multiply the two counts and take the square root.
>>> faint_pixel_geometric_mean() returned 2.8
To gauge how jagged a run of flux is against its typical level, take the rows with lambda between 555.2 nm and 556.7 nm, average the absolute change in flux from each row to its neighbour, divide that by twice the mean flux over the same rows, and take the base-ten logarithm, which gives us -1.65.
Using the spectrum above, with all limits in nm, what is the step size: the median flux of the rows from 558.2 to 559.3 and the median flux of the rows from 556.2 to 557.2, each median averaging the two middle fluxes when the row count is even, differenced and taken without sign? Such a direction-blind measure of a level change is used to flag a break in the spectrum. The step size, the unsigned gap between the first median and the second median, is 1.1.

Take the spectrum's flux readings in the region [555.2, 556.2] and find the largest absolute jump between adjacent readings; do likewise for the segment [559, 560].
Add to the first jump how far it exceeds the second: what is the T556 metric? 4.5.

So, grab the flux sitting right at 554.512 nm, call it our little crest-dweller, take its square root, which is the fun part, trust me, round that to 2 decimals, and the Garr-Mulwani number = 5.11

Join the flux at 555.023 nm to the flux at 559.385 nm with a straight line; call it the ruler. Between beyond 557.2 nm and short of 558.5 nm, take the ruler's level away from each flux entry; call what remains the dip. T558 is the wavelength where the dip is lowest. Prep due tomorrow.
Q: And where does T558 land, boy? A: 557.328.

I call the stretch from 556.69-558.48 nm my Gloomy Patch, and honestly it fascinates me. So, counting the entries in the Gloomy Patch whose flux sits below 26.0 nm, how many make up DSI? 7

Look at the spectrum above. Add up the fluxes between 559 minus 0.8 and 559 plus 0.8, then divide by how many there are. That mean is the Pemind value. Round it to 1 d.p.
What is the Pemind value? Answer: 24.3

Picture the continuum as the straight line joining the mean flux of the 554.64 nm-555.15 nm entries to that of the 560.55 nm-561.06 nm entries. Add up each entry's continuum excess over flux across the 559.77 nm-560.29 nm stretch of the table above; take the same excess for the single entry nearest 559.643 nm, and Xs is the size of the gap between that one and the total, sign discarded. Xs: 2.6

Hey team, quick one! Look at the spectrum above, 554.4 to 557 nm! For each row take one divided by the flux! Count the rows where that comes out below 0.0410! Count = 9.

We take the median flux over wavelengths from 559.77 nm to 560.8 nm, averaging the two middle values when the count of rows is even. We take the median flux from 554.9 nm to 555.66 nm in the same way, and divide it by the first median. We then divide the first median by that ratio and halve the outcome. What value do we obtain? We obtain 11.6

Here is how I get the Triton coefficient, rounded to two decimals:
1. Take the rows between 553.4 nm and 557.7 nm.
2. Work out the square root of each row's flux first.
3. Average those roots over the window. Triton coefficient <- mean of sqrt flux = 5.03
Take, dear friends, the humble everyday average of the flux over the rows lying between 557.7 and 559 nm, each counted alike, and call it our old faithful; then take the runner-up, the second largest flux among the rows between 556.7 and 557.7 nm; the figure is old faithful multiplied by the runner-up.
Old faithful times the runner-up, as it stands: 622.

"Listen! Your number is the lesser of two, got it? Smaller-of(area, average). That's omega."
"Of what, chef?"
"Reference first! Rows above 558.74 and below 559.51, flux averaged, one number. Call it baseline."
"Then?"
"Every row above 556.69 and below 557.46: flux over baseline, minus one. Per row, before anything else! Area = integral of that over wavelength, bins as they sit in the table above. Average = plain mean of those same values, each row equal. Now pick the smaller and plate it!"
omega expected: 0.023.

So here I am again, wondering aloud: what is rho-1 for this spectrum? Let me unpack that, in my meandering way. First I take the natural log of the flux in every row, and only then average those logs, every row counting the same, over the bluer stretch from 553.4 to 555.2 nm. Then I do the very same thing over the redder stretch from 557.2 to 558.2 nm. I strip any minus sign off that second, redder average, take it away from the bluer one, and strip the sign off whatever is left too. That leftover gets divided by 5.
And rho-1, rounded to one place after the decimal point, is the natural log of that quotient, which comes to -5.0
